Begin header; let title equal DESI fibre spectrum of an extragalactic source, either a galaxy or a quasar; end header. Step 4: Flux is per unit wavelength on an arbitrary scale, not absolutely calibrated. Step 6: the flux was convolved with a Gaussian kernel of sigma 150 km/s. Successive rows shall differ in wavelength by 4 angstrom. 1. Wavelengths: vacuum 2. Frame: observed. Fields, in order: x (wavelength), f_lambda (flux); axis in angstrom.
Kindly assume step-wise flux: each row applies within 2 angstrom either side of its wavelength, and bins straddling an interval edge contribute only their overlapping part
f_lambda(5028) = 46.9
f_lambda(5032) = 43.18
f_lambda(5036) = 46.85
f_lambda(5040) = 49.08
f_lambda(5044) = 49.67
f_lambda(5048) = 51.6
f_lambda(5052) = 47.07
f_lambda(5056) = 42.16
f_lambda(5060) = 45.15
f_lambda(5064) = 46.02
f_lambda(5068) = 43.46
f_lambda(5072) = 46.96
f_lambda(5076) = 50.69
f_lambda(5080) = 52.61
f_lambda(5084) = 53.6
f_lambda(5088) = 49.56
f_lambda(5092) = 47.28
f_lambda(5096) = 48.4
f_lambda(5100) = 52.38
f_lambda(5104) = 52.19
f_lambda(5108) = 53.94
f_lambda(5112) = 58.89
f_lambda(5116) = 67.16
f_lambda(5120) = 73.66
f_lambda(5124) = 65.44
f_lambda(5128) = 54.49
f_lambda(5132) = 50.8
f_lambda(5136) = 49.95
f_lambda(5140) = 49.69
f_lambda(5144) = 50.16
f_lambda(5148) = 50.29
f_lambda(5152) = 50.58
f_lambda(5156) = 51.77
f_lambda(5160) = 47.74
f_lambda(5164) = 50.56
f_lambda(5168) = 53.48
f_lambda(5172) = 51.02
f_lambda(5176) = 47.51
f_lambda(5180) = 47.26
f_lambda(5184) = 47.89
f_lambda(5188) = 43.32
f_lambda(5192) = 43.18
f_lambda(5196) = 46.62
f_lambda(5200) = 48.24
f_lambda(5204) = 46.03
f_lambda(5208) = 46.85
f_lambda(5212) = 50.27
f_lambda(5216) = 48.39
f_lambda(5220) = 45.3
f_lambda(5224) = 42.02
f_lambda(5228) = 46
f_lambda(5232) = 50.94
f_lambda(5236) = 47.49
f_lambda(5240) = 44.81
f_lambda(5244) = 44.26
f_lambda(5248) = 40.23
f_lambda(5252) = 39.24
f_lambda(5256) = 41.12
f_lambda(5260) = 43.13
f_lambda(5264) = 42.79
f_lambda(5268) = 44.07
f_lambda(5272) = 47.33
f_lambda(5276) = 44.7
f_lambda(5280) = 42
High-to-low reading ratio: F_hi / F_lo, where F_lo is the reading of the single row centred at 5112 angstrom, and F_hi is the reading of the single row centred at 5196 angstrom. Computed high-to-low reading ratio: 0.79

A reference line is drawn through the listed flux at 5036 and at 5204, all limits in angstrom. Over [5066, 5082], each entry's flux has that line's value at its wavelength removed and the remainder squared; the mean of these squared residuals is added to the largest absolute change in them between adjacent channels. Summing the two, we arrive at 35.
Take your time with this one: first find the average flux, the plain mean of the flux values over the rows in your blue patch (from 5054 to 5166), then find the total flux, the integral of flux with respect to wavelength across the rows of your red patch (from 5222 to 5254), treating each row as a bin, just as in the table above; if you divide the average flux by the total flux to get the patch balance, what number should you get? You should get 0.037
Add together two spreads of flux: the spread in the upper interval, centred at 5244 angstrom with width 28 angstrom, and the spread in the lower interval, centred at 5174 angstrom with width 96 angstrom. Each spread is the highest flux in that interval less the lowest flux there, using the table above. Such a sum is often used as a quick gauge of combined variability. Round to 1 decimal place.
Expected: 23.0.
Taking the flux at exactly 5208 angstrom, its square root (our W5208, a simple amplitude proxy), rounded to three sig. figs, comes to 6.84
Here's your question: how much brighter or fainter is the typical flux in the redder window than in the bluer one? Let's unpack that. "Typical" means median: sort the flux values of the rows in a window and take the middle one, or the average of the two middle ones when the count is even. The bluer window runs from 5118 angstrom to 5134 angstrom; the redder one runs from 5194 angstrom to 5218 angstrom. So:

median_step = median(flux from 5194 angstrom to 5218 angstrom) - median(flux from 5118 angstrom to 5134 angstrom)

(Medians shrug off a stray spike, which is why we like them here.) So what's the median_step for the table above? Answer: -12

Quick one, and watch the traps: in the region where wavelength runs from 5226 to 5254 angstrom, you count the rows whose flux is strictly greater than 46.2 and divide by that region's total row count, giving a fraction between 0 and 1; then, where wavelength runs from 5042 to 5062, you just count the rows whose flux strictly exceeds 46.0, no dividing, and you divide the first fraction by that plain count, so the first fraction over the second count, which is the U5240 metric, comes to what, 0.095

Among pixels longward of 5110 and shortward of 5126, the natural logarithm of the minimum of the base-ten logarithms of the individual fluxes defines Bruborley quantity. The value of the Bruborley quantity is 0.571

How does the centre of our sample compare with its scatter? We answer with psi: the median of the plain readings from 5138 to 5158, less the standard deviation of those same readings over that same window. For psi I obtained 50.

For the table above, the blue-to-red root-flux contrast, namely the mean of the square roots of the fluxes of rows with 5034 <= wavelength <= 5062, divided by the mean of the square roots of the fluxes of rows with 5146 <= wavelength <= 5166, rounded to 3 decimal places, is 0.971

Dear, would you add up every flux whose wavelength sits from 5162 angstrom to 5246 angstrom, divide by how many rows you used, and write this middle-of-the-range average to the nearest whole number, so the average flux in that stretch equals 47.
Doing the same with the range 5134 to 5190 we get 49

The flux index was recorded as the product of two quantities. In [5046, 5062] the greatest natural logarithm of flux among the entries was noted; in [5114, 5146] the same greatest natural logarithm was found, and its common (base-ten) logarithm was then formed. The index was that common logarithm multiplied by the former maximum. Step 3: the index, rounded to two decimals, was 2.50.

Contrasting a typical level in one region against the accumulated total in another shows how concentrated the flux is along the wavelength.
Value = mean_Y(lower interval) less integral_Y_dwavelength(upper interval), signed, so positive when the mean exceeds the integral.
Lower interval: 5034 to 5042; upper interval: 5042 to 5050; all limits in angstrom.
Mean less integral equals -357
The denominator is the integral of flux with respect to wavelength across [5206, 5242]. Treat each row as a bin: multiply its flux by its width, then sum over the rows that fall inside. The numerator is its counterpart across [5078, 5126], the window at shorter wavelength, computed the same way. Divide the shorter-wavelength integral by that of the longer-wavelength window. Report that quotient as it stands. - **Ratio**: 1.60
